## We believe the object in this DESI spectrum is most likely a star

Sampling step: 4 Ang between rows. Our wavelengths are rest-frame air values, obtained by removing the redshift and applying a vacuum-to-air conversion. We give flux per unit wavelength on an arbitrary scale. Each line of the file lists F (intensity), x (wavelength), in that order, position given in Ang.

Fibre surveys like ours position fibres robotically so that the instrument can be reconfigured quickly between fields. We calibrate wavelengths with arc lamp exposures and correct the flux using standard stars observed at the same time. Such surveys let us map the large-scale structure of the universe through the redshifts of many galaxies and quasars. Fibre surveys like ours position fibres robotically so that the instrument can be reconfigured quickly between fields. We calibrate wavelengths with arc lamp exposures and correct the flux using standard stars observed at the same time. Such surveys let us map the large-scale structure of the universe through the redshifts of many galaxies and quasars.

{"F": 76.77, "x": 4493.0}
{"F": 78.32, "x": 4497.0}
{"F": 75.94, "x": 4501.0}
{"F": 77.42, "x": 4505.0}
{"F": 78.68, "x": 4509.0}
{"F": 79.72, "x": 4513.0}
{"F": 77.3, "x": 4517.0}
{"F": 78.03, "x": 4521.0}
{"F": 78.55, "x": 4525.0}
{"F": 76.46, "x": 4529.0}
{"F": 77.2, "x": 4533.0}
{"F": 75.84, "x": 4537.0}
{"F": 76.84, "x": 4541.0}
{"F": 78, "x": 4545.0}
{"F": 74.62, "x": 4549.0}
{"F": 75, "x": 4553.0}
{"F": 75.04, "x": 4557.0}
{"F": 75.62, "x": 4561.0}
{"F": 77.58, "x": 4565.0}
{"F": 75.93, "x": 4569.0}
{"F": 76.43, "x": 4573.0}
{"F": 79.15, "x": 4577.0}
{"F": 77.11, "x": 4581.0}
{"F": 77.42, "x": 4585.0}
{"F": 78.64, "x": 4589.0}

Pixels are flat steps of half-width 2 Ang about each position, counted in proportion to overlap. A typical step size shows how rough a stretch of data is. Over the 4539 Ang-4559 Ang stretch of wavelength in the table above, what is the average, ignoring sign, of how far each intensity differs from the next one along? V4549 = 1.24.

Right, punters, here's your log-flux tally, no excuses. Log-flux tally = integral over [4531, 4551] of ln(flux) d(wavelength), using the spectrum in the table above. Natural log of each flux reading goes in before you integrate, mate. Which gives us 86.7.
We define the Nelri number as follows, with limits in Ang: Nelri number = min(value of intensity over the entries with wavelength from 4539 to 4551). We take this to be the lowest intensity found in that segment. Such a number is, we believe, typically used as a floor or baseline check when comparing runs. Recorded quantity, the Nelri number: 74.62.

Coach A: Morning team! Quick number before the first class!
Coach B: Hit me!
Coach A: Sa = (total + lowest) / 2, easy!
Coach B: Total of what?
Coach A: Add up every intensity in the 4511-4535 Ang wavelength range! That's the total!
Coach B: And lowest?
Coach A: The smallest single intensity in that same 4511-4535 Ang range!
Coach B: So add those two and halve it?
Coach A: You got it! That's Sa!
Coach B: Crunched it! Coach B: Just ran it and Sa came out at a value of 271.9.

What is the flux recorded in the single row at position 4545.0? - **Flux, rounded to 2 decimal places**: 78.00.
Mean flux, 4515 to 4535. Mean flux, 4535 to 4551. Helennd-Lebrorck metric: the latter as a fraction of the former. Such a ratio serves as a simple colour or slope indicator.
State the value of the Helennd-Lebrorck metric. 0.98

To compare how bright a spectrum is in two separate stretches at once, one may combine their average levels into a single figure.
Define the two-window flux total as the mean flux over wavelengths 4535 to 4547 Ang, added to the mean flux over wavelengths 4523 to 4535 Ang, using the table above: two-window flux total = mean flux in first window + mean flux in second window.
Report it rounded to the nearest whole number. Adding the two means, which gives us 154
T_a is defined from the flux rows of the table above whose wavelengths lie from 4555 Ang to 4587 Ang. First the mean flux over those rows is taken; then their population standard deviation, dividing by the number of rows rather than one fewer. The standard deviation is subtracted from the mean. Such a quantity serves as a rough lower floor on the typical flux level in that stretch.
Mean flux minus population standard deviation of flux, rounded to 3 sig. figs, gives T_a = 75.6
